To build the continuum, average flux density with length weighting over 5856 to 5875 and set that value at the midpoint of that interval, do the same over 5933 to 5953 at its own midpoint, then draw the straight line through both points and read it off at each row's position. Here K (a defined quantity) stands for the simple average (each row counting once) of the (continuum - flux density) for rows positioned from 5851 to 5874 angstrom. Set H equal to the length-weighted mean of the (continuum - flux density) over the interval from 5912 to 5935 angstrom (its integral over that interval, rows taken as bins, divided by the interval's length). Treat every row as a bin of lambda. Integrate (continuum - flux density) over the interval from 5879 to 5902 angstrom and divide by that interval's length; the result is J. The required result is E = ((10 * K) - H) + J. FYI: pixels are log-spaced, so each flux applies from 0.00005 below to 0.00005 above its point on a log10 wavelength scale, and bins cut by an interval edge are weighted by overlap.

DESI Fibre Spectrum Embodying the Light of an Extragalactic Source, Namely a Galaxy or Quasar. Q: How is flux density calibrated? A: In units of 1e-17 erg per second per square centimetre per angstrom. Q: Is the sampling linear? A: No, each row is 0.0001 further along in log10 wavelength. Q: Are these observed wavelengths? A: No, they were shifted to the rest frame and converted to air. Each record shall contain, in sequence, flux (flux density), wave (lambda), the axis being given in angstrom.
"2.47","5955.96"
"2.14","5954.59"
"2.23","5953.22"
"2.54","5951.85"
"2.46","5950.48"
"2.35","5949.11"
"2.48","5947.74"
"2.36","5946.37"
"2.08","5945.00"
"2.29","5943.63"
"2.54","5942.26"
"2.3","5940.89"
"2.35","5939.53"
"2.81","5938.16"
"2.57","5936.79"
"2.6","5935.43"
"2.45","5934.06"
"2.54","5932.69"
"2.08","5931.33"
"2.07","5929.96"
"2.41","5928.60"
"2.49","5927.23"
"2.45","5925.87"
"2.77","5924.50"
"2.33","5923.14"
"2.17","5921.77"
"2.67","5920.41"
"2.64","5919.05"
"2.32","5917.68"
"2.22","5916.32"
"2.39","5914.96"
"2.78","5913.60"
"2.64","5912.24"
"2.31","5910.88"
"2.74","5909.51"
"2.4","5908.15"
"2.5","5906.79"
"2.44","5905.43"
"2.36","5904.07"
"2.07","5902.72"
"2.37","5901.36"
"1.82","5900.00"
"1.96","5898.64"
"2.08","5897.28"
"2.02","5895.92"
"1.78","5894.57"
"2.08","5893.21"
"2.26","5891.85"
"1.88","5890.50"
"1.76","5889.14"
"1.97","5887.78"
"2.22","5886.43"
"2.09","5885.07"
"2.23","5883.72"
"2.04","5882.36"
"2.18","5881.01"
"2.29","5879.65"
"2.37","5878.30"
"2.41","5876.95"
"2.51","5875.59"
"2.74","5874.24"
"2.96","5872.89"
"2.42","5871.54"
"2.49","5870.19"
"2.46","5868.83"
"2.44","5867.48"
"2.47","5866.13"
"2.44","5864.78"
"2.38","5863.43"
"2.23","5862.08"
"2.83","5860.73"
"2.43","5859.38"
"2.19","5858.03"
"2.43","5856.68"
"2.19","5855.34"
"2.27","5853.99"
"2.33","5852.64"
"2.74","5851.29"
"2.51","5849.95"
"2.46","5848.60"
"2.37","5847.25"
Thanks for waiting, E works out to 0.8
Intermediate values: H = 0.02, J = 0.42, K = 0.044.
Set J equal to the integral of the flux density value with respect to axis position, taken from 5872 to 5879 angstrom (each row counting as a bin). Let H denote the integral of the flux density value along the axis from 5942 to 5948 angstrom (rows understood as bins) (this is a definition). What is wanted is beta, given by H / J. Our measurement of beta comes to 0.77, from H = 14.0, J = 18.2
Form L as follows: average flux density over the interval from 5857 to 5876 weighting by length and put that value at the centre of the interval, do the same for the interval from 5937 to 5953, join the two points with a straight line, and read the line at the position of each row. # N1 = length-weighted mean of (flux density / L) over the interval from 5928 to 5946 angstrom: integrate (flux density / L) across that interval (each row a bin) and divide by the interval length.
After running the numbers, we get 0.99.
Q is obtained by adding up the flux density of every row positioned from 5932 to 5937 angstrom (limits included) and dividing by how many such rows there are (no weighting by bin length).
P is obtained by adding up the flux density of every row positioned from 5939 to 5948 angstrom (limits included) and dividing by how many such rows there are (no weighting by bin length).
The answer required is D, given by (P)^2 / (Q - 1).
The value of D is 3.56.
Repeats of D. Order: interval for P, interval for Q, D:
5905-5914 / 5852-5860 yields 4.95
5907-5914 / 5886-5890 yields 6.74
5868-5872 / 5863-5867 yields 4.22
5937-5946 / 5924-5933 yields 4.09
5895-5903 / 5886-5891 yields 4.40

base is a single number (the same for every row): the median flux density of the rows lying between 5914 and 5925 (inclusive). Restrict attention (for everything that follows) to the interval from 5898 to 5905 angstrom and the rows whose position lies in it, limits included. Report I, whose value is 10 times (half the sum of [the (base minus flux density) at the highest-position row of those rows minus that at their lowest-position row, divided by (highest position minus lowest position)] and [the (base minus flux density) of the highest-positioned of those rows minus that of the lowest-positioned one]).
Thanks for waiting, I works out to -2.4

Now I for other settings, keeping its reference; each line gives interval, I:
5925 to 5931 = 2.4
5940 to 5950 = -0.3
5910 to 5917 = 0.5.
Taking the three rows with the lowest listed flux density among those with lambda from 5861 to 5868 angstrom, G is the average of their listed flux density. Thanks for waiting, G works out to 2.35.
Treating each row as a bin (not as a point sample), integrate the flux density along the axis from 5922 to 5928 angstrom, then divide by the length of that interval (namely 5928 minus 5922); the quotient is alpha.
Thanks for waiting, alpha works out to 2.48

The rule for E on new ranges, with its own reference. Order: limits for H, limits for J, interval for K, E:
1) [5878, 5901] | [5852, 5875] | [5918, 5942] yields -0.4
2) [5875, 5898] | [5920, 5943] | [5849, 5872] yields 0.4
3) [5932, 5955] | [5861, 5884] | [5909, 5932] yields 0.2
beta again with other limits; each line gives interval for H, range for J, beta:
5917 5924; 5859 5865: 1.15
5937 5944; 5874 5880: 1.18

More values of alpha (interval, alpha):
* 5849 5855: 2.45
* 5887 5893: 1.98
